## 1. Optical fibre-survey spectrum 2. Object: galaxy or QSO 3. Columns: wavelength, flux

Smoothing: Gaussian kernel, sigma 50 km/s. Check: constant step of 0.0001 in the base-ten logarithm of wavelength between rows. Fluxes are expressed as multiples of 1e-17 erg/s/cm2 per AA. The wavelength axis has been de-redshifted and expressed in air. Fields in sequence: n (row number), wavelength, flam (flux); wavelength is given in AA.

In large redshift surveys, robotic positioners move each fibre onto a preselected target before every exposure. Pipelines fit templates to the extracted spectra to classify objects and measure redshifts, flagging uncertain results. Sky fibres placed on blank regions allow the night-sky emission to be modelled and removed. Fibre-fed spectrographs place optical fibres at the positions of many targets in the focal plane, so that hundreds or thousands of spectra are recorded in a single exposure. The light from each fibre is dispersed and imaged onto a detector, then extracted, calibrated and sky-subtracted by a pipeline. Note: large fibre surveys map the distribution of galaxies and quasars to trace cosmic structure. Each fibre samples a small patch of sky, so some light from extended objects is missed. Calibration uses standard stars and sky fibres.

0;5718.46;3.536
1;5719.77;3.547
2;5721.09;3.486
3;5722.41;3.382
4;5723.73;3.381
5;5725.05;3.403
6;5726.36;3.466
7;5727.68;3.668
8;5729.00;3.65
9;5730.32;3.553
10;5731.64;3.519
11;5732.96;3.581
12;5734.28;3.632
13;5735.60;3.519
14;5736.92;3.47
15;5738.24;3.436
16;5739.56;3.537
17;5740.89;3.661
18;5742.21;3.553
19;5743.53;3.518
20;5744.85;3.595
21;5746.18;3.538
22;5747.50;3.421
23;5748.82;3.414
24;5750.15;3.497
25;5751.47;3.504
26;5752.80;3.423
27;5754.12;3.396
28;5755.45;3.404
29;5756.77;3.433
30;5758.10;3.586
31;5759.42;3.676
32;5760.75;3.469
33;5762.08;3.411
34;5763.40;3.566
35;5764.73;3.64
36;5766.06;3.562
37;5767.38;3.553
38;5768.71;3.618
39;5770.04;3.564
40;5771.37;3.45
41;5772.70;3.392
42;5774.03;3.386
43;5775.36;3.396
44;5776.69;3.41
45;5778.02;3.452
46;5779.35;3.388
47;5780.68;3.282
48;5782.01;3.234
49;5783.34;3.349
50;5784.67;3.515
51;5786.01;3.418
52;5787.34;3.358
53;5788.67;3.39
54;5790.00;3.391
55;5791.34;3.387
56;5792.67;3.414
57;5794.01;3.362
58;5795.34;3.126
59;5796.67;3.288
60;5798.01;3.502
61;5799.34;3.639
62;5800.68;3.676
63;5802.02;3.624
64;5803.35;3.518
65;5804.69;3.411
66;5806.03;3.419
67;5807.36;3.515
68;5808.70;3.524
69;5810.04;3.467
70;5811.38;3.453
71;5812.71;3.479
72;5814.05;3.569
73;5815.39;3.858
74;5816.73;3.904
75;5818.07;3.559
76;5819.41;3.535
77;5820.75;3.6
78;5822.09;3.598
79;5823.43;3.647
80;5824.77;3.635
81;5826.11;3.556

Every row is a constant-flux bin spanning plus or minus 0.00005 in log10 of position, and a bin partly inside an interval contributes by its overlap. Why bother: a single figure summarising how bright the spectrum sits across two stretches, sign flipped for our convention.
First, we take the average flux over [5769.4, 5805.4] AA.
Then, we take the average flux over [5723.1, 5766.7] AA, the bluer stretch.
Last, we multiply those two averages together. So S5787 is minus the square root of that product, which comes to -3.47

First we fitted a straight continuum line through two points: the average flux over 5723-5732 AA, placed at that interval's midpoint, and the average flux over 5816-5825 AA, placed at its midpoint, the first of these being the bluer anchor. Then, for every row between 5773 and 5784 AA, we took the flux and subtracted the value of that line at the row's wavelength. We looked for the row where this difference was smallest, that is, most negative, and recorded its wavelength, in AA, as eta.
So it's 5782.01 AA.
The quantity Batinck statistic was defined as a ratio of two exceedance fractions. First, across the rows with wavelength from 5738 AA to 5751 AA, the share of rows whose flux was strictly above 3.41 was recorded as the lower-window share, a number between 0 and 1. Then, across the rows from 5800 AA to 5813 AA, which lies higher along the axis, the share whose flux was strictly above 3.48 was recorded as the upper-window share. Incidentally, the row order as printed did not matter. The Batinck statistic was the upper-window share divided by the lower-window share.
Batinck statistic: 0.50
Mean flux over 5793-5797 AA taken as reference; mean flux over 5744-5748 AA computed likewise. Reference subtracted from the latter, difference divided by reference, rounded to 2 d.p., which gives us 0.08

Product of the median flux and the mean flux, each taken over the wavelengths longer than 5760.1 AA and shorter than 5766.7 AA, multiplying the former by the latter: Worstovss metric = 12.6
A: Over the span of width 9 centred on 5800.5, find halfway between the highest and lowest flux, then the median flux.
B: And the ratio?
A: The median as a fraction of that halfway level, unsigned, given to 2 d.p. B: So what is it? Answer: 1.01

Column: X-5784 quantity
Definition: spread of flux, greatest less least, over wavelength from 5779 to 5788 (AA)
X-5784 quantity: 0.281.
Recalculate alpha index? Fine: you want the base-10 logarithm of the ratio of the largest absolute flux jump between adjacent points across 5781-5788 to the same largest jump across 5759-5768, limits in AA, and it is -0.10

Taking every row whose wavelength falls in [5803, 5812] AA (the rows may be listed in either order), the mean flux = 3.47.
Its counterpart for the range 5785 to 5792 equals 3.39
